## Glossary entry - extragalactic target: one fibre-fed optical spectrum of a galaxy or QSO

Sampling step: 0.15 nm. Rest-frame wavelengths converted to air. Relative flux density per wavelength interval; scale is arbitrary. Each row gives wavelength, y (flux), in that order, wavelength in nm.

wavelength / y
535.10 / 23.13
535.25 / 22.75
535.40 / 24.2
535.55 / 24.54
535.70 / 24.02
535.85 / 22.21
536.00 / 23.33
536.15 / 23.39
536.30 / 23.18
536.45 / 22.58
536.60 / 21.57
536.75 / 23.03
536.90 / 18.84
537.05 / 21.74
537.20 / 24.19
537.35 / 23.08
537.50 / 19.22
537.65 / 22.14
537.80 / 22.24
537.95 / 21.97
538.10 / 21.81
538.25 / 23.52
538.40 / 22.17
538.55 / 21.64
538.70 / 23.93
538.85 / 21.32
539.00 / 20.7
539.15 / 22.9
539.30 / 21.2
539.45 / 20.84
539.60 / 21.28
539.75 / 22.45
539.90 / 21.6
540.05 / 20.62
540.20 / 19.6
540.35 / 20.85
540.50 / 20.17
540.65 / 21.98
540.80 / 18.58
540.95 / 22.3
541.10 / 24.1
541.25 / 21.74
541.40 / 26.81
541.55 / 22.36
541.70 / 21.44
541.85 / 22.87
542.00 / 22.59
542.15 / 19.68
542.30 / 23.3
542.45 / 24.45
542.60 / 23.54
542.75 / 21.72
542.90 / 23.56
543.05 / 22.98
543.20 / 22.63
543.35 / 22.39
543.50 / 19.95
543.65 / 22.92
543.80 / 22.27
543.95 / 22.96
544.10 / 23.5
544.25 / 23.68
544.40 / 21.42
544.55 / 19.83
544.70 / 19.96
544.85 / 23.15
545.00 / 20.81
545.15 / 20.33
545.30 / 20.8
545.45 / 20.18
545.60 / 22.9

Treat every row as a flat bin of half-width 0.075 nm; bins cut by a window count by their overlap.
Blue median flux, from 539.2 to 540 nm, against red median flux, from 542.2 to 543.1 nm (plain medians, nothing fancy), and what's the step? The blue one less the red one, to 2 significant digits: -2.1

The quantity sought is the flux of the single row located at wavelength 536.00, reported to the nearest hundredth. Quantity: 23.33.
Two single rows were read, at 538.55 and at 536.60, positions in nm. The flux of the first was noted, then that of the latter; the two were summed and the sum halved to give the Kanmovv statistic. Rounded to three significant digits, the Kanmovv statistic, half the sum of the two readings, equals 21.6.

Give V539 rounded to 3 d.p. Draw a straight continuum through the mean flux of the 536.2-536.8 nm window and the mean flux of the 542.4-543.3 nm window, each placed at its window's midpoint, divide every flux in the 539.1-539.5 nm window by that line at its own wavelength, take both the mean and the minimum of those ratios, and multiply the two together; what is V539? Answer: 0.865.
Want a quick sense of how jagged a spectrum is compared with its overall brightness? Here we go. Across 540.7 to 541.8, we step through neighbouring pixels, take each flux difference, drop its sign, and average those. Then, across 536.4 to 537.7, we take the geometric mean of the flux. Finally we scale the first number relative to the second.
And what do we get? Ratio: 0.140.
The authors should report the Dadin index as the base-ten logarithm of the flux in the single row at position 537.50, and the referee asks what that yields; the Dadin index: 1.28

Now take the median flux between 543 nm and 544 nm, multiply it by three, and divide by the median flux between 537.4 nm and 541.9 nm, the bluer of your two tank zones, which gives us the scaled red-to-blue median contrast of 3.1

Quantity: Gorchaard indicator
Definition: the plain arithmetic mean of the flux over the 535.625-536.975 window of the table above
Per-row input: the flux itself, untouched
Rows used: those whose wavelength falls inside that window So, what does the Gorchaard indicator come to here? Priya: 22.5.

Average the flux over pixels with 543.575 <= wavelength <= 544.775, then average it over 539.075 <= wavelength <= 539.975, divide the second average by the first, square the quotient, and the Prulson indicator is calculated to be 0.97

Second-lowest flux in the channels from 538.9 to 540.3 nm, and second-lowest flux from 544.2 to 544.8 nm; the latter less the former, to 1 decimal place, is -0.7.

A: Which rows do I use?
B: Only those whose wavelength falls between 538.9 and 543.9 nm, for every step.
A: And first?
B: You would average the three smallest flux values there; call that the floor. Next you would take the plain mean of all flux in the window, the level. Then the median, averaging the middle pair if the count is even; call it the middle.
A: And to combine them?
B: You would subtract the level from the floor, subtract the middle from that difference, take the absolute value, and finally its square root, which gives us 5.00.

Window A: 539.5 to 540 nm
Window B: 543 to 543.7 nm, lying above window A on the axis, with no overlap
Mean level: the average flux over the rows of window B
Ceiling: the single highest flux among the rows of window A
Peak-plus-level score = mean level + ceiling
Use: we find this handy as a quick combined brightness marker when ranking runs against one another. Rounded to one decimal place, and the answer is 44.6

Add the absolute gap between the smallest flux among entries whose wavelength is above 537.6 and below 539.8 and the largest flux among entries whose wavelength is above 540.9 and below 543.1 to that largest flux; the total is 32.92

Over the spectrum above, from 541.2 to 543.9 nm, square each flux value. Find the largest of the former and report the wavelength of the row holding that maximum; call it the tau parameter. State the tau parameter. 541.40 nm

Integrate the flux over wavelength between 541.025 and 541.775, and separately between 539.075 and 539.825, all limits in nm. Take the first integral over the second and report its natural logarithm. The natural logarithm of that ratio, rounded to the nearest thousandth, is 0.069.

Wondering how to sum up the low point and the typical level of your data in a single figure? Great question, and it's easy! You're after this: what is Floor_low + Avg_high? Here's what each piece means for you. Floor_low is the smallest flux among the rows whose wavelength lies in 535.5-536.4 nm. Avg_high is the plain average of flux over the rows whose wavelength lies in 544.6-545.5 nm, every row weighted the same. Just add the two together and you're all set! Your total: 43.1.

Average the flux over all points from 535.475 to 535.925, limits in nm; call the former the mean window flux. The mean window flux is 23.6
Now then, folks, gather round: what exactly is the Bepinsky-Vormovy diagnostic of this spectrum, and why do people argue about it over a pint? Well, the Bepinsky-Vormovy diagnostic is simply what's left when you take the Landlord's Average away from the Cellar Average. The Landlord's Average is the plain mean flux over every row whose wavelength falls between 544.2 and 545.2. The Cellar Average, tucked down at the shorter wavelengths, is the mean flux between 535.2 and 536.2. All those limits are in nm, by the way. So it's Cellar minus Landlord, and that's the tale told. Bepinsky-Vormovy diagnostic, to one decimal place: 2.2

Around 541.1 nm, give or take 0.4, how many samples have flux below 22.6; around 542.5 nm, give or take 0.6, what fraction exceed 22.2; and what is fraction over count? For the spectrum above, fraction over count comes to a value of 0.25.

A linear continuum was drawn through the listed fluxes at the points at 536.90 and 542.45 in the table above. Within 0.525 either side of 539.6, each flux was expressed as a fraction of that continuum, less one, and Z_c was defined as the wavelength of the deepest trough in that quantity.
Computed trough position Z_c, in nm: 540.05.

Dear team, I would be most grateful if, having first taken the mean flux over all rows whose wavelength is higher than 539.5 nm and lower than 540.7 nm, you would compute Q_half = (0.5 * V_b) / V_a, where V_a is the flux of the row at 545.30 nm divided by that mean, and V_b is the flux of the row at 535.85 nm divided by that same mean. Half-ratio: 0.53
